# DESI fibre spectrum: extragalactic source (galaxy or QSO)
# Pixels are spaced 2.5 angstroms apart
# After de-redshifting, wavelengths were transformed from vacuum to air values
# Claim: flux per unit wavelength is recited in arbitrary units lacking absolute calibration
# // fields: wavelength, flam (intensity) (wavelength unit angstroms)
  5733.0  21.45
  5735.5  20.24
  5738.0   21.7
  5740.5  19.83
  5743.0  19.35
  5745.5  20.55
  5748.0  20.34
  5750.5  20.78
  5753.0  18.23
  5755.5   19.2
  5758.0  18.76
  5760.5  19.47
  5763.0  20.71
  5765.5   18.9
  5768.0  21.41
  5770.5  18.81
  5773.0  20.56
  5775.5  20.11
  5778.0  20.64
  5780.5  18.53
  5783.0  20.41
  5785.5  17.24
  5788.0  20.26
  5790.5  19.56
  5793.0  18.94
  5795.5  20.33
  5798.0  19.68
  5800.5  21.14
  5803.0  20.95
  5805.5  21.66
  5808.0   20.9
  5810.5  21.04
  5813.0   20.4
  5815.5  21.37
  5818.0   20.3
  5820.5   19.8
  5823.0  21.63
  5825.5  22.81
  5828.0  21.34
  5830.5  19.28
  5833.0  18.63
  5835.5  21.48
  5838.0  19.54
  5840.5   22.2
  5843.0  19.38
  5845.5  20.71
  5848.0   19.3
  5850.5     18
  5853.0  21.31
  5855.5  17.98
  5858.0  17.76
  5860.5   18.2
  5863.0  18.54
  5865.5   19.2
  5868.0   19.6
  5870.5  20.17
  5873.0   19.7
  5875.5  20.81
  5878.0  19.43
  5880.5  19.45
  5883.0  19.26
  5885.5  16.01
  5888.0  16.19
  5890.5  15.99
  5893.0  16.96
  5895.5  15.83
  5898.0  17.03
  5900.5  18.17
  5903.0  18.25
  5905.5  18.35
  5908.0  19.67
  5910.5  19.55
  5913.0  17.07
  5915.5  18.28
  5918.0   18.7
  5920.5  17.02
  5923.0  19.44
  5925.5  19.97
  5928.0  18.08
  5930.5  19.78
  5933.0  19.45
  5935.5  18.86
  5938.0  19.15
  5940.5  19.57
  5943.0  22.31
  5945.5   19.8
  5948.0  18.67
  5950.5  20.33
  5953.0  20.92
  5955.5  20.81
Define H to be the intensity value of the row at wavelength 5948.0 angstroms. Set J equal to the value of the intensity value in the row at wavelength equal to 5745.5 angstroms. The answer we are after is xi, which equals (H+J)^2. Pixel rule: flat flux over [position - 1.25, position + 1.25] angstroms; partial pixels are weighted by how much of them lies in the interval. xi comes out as 1538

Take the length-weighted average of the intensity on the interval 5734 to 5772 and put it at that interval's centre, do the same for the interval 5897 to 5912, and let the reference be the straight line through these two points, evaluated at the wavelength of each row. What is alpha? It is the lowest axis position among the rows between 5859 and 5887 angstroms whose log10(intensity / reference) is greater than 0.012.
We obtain 5868.0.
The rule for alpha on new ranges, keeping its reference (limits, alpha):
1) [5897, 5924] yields 5908.0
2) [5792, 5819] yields 5795.5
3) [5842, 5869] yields 5845.5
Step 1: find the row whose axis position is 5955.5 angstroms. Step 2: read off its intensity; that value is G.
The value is 20.81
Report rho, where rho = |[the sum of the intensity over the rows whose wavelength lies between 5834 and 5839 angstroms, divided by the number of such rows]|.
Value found 20.5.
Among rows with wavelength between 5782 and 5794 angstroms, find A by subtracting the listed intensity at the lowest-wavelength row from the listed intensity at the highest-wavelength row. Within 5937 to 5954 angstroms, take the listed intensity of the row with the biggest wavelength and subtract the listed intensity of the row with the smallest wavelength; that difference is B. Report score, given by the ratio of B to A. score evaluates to -1.2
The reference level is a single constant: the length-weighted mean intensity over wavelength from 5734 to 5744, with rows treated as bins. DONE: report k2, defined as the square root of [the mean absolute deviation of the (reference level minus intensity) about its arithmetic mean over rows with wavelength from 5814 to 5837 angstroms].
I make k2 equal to 1.05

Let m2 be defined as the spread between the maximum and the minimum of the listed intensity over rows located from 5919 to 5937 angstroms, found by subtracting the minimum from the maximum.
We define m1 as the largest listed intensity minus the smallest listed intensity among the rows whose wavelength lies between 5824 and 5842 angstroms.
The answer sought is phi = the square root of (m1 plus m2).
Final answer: 2.67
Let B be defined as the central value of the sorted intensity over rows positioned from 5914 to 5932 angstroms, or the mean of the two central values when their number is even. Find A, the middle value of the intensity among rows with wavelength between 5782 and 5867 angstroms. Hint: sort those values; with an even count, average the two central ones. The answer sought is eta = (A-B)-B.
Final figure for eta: -17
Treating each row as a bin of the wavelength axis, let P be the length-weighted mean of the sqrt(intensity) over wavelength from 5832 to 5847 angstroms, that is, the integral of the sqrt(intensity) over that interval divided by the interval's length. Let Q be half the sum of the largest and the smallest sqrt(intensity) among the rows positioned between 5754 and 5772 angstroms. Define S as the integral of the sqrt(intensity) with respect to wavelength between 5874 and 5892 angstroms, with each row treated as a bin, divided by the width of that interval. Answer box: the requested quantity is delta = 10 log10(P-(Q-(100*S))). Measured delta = 26.3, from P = 4.51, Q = 4.48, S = 4.26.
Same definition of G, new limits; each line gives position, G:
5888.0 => 16.19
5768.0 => 21.41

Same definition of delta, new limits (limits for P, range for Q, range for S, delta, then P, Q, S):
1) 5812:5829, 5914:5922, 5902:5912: 26.4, 4.59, 4.22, 4.35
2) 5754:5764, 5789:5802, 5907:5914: 26.4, 4.41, 4.47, 4.33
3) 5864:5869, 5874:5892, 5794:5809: 26.6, 4.40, 4.28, 4.55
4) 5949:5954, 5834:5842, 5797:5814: 26.6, 4.53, 4.57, 4.57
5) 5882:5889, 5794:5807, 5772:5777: 26.5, 4.13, 4.55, 4.51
